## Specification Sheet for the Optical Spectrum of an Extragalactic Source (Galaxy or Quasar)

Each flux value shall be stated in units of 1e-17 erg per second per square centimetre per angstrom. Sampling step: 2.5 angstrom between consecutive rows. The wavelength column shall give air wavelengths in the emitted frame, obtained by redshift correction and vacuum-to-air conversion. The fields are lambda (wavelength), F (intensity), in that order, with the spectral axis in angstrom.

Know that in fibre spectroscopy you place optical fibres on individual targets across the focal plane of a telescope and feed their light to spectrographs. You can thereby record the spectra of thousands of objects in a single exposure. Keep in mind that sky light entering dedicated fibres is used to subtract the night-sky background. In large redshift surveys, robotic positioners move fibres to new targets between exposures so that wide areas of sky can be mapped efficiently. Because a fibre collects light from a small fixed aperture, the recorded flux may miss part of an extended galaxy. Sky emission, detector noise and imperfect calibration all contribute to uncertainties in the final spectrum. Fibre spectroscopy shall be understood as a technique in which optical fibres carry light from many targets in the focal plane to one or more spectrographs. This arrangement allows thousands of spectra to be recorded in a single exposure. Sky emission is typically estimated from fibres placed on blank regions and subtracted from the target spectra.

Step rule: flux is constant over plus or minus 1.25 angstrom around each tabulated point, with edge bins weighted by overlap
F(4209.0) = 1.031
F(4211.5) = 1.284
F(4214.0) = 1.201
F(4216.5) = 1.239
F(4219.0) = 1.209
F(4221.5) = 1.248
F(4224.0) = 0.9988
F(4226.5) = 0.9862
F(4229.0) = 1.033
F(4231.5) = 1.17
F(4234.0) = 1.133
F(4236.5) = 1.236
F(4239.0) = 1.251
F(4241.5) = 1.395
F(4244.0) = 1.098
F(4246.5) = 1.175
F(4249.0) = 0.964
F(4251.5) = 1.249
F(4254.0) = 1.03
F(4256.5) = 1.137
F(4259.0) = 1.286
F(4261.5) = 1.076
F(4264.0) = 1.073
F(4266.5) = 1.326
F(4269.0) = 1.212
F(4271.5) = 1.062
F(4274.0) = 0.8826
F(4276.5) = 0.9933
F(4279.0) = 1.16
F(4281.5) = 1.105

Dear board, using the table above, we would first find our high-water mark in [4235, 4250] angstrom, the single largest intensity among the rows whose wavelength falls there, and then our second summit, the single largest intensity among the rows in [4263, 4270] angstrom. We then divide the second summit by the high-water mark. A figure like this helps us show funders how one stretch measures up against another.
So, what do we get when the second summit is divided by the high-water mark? 0.95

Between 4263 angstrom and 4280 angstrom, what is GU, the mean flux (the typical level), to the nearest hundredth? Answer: 1.10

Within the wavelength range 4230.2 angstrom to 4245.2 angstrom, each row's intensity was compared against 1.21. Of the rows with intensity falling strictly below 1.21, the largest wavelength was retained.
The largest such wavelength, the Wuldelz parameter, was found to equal 4244.0 angstrom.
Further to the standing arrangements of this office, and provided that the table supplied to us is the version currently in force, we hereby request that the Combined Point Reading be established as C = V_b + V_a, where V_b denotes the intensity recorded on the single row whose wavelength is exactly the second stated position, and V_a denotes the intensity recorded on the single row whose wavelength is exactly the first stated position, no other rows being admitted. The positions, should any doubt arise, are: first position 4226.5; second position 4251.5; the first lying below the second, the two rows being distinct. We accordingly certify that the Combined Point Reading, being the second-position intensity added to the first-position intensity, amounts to 2.24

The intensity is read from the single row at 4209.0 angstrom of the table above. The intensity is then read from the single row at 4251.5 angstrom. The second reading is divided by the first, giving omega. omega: 1.21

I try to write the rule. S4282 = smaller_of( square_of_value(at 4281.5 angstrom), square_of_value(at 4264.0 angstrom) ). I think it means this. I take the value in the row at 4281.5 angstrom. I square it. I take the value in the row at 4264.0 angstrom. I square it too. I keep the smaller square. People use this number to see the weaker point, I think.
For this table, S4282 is 1.15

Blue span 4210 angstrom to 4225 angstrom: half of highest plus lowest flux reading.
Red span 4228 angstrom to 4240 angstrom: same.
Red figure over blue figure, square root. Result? 1.00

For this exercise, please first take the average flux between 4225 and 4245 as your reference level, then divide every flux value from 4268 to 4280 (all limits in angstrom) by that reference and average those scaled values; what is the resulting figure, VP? 0.91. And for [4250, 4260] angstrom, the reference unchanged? 1.01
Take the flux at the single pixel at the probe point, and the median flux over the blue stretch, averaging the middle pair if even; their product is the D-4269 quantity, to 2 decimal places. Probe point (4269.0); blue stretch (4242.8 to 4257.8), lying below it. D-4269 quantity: 1.35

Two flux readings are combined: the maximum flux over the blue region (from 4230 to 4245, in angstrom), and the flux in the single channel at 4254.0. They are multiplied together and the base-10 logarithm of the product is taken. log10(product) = 0.157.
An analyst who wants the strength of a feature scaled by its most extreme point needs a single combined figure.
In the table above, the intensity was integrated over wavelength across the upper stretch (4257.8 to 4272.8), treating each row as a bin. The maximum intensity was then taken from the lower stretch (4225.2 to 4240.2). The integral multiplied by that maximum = 22.0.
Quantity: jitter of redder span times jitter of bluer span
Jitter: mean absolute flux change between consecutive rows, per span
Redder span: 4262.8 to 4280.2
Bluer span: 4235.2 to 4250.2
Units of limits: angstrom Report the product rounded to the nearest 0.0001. 0.0242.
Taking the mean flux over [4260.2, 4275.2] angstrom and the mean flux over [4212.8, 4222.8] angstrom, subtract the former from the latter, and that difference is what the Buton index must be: 0.12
